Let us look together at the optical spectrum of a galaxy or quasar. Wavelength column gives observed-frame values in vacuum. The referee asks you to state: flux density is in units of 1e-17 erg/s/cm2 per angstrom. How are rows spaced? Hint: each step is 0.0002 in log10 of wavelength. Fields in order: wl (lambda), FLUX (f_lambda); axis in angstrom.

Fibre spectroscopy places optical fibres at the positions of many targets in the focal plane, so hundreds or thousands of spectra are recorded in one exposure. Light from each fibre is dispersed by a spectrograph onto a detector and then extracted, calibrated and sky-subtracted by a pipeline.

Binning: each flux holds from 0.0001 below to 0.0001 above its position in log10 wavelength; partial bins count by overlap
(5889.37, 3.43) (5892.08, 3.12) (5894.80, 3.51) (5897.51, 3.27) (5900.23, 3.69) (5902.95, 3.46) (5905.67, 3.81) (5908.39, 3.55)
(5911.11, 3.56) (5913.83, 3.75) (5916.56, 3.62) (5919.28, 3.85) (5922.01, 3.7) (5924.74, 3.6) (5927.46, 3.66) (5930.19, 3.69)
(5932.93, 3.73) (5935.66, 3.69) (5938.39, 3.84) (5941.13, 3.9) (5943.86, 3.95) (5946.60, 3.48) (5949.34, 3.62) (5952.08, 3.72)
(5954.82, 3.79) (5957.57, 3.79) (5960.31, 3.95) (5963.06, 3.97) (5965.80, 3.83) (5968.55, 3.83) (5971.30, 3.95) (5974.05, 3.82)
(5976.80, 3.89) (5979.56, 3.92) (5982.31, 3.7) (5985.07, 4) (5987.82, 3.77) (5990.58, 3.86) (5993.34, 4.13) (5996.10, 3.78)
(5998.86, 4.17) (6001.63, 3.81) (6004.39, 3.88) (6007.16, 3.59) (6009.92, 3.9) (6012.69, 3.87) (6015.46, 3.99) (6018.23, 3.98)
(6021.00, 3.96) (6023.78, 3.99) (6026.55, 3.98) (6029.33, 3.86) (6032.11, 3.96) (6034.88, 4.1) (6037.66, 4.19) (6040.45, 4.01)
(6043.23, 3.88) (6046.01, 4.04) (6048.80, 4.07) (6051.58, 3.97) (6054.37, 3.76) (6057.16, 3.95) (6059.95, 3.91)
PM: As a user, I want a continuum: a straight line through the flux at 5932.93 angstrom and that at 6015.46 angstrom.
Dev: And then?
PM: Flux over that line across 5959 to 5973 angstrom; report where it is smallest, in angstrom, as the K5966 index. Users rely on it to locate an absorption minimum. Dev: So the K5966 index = 5968.55 angstrom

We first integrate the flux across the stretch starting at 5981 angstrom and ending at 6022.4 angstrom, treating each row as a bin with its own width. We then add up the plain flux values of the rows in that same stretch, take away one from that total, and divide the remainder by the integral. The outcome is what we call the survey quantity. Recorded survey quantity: 0.356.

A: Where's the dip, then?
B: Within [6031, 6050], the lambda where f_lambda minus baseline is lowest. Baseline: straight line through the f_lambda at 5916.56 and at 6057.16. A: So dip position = 6043.23 angstrom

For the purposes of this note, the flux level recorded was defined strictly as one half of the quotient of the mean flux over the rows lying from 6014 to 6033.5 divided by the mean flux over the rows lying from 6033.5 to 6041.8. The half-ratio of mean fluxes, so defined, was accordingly 0.483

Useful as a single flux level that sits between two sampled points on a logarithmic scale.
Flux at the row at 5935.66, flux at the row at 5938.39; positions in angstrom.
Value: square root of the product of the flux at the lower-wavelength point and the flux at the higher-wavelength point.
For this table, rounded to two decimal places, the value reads 3.76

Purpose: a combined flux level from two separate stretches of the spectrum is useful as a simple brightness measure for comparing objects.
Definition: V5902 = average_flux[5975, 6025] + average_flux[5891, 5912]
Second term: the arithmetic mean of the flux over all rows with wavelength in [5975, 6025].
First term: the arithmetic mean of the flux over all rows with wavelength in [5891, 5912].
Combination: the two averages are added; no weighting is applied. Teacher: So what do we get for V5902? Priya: 7.40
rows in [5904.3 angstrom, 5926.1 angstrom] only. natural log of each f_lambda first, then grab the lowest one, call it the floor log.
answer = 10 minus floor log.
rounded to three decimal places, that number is 8.733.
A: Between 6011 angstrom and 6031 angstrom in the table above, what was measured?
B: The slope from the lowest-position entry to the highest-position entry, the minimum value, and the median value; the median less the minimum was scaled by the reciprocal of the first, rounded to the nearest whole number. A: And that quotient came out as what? -200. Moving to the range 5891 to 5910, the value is 15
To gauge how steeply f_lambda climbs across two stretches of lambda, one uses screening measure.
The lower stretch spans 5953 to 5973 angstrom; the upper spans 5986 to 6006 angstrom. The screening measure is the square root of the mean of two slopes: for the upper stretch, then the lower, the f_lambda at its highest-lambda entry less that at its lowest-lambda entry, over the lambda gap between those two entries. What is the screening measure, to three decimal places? 0.090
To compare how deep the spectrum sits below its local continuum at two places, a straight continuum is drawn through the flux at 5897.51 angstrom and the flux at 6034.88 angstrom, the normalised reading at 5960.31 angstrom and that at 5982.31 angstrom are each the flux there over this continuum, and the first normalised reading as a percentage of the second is 111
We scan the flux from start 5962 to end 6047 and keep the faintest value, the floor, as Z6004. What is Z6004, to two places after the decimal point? 3.59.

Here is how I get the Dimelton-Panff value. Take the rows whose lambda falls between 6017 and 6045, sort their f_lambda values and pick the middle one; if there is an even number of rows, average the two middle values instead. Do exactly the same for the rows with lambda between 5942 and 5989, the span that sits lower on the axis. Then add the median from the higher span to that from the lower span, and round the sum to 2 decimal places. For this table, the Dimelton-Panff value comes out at 7.81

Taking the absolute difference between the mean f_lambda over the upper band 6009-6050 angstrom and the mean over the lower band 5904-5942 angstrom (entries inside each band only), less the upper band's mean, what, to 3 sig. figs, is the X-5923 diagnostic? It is -3.71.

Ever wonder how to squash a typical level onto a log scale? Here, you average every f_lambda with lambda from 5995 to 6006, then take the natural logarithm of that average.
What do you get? 1.36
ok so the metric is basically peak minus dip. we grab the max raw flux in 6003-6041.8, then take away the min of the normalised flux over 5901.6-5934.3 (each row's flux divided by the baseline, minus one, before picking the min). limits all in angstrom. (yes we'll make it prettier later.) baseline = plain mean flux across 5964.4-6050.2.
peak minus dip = 4.31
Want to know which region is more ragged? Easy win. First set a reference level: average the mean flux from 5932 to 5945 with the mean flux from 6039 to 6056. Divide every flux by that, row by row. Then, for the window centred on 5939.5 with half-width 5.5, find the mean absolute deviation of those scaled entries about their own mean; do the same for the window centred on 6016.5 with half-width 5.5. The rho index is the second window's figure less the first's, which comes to -0.010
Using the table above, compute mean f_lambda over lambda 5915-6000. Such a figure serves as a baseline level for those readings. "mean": 3.81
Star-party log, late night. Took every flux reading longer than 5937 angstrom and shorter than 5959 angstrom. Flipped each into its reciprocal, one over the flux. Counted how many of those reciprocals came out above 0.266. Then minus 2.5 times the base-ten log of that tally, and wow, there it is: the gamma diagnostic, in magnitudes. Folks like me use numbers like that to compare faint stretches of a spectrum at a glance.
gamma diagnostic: -1.2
